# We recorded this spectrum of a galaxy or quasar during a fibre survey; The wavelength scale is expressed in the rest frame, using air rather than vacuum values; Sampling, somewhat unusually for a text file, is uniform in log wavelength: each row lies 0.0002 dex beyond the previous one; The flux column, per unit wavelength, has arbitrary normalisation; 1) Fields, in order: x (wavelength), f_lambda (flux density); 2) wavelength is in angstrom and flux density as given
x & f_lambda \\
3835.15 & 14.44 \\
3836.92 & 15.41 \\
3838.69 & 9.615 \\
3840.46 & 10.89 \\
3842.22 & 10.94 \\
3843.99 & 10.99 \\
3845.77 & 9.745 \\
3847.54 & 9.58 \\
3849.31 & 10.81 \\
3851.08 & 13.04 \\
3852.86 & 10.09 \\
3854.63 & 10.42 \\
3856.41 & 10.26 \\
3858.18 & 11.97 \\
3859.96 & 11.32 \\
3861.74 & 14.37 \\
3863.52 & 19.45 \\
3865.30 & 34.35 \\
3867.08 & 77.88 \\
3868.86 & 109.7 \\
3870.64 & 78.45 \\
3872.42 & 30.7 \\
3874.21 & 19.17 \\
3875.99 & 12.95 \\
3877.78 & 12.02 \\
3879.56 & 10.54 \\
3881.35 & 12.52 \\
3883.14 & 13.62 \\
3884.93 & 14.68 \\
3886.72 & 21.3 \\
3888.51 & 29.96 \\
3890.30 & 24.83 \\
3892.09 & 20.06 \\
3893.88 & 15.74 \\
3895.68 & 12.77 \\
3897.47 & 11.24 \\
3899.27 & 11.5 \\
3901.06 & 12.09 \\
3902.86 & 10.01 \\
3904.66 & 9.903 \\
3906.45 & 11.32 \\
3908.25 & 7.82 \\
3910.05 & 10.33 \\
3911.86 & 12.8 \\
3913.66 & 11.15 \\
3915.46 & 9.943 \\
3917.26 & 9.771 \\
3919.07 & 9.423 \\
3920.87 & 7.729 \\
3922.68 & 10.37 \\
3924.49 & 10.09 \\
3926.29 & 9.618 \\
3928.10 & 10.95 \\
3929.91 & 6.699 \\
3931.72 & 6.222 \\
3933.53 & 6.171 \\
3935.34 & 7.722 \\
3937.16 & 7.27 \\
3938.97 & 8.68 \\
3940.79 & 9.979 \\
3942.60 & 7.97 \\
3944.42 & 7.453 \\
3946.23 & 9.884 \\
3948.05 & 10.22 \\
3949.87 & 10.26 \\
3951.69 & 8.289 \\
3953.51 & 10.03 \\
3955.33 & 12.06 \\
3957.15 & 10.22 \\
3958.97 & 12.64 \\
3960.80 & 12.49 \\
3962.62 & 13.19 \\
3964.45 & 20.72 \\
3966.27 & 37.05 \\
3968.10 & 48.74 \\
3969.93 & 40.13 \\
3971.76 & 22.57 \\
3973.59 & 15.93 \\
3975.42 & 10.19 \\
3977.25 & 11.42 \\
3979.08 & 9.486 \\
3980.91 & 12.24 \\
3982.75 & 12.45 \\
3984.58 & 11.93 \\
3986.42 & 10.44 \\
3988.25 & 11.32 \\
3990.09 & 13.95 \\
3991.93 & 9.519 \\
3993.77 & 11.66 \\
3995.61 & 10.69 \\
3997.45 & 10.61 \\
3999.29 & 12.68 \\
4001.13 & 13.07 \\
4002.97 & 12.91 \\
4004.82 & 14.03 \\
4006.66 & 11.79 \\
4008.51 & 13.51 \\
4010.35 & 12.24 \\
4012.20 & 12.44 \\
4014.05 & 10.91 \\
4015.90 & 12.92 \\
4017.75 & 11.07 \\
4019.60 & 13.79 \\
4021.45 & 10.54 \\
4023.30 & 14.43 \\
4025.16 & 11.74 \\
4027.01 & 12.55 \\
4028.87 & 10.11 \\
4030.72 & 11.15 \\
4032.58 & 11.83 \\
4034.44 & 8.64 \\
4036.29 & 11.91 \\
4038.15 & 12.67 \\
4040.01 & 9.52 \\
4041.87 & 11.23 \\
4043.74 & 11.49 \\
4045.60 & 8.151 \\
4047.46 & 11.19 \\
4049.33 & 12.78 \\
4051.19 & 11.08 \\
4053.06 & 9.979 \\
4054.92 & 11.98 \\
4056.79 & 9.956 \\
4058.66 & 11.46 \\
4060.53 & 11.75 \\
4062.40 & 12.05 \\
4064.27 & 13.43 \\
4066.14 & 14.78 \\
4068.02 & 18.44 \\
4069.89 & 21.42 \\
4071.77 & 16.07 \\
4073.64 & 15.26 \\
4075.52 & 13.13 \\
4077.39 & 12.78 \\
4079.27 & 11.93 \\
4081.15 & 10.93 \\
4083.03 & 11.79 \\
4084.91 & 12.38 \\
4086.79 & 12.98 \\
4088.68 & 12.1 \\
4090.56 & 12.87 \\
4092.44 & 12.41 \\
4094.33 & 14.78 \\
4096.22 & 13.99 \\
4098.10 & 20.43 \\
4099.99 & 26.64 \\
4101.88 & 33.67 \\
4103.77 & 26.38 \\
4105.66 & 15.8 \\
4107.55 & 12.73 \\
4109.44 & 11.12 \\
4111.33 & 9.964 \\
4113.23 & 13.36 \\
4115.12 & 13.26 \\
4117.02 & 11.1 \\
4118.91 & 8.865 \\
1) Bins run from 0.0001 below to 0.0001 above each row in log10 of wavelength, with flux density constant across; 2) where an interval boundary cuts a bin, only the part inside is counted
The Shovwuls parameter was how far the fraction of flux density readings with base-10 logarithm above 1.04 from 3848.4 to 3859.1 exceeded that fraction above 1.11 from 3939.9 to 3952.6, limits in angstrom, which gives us 0.33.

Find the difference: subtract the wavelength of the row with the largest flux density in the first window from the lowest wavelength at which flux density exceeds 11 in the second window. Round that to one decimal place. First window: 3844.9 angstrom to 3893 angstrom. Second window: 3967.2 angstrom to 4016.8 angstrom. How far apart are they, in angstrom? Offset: 99.2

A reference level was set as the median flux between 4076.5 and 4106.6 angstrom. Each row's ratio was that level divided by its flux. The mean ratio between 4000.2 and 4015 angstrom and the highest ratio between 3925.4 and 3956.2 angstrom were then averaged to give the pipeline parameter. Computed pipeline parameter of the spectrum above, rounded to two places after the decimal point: 1.56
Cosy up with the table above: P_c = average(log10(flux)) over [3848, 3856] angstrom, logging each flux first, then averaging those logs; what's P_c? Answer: 1.04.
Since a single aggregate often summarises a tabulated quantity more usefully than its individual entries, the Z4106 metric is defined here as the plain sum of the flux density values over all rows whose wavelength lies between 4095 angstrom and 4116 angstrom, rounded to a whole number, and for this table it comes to 197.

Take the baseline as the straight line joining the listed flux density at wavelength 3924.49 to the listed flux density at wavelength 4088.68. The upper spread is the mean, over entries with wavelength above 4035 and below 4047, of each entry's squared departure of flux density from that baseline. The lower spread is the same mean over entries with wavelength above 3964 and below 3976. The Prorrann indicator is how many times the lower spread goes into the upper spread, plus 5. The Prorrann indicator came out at 5.0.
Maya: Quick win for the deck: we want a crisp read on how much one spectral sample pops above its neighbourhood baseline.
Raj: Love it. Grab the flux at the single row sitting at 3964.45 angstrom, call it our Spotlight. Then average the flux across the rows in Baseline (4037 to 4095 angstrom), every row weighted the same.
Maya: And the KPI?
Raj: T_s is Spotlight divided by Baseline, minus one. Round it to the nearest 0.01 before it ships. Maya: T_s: 0.64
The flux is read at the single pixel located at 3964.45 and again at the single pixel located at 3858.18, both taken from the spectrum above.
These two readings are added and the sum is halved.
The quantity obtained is 16.3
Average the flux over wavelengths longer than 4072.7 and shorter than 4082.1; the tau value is 12.8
